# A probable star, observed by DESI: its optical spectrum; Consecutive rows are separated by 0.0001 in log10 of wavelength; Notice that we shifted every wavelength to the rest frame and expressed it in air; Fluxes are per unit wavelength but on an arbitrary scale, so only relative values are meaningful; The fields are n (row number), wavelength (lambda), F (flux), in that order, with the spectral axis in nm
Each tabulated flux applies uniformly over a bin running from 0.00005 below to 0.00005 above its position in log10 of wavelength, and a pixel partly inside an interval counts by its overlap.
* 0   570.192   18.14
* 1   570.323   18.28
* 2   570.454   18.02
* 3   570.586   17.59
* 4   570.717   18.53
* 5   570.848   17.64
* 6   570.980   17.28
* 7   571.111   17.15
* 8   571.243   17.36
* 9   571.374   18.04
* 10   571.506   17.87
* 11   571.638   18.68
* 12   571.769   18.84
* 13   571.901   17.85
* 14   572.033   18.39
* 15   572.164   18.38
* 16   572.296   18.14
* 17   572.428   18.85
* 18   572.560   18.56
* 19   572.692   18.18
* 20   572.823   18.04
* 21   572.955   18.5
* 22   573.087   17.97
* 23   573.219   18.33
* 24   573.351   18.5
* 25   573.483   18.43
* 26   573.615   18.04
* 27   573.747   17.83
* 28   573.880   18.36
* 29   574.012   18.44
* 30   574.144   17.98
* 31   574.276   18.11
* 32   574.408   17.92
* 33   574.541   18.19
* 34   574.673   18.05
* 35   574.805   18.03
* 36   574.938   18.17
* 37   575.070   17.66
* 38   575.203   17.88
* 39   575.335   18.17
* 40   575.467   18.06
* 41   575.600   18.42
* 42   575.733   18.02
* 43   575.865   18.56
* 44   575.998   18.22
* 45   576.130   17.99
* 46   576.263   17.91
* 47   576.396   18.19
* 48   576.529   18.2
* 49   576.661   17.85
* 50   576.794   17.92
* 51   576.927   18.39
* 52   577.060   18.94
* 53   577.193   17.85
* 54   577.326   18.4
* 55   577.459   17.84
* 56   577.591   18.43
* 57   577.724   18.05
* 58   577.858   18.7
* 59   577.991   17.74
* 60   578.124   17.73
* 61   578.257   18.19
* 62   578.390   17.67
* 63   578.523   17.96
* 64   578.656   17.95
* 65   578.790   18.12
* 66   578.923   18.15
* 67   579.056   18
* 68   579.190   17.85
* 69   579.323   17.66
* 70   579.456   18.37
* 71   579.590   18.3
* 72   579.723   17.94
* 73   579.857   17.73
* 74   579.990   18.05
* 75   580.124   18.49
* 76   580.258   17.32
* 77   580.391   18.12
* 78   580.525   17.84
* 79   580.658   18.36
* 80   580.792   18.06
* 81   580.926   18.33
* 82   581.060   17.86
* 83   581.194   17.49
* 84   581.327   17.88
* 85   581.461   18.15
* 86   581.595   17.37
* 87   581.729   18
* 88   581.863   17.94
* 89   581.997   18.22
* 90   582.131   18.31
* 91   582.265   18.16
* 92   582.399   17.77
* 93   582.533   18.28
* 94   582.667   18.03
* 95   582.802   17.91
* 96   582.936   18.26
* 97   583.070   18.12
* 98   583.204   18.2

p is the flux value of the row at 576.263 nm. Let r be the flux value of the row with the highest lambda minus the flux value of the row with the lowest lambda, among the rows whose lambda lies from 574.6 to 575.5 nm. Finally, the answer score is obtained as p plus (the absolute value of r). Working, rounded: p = 17.91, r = 0.01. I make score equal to 17.9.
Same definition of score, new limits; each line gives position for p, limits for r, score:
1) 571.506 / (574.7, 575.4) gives 18.0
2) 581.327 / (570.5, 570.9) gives 17.9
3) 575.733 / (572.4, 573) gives 18.4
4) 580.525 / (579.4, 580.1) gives 18.2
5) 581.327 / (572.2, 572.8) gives 17.9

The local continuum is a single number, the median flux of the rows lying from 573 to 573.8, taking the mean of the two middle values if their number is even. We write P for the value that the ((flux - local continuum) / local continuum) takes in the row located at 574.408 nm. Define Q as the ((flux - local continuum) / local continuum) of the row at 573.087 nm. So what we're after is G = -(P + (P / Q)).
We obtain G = -1.2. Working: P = -0.015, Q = -0.012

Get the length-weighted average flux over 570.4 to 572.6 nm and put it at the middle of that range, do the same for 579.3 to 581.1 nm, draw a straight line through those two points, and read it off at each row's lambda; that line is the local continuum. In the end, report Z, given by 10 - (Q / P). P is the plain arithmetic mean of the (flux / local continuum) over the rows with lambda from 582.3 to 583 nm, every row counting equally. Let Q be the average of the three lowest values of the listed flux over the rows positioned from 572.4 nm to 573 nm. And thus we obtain -8.22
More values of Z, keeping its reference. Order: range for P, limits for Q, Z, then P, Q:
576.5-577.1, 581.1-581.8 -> -7.38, 1.01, 17.6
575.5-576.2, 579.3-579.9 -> -7.59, 1.01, 17.8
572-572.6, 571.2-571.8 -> -7.37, 1.02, 17.8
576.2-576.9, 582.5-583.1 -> -8.05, 1.00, 18.0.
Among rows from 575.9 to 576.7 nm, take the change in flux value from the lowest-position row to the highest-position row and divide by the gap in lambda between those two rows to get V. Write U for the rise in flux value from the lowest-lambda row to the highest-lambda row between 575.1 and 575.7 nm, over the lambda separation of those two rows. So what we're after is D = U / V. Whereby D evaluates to -2.4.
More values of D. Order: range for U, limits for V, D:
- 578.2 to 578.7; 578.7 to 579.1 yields 1.3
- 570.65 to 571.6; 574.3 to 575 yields -1.8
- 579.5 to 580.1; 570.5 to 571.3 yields 1.8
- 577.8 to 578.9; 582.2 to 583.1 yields 12.5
